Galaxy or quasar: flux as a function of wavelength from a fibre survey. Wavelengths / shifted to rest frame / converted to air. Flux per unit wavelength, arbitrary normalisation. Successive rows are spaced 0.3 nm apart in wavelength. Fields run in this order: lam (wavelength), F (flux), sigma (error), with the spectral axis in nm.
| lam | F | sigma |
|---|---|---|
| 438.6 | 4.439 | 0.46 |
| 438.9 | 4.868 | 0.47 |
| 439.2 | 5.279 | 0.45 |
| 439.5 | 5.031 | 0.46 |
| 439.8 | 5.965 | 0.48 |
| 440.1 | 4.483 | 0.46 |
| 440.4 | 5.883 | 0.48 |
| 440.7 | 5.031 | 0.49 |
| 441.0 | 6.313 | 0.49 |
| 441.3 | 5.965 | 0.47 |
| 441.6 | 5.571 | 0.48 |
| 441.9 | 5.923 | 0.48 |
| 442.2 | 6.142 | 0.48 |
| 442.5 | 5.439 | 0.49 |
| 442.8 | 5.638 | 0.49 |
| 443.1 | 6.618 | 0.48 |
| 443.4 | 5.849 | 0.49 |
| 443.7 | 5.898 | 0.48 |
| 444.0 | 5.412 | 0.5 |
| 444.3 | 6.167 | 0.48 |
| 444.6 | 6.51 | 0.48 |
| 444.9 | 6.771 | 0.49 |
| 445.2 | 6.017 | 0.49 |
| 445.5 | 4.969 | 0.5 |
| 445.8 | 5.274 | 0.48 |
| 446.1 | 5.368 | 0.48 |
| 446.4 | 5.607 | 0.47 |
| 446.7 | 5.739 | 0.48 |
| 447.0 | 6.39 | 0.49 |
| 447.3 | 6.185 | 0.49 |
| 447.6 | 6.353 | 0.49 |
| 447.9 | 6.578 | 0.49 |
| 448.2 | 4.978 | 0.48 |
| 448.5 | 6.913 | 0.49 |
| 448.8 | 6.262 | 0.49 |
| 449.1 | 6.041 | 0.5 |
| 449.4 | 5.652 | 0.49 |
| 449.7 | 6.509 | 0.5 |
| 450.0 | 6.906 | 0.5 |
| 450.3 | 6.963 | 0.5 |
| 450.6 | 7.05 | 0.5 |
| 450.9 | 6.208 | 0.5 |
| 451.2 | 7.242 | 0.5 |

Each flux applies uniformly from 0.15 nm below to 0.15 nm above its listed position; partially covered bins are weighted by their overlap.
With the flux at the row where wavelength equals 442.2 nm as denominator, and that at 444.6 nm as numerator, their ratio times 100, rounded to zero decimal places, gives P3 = 106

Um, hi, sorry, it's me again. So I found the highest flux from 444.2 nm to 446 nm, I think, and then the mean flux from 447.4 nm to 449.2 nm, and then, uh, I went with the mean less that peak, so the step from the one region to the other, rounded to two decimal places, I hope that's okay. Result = -0.58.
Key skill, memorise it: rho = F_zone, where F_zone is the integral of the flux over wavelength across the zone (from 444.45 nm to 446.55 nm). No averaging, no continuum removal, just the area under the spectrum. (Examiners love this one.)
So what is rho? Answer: 12.2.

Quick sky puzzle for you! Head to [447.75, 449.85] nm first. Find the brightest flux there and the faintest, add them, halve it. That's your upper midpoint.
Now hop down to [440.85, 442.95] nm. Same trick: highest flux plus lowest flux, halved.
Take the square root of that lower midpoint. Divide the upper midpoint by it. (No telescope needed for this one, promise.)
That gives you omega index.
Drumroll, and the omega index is 2.45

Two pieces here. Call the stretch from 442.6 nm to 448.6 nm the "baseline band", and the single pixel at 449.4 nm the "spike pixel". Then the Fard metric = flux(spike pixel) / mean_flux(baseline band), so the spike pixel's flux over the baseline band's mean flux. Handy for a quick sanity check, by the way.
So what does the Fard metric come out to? 0.95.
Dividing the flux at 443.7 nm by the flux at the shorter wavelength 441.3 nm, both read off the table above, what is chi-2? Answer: 0.99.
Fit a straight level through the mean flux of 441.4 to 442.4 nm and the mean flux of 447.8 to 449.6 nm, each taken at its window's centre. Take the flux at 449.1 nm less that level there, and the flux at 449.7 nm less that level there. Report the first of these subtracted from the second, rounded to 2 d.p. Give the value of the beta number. 0.45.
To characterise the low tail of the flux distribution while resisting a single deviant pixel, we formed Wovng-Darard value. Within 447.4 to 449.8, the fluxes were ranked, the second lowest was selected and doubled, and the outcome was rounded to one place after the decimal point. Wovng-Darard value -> 11.3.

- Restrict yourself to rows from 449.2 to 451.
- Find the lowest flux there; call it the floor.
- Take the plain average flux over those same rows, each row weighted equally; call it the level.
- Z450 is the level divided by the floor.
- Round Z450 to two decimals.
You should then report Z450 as 1.16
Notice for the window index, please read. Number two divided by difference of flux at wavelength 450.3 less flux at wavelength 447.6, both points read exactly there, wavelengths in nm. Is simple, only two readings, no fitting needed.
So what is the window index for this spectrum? 3.3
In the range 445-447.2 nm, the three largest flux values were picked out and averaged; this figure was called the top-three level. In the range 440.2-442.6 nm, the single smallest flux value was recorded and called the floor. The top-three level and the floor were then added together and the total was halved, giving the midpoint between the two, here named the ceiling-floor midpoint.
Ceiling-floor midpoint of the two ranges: 5.54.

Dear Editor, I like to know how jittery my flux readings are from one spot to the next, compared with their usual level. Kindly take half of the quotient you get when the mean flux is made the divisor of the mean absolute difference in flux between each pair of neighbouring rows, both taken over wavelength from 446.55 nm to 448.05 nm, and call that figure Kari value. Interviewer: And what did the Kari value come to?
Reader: 0.025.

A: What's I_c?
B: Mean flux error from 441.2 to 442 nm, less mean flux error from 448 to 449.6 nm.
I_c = -0.013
